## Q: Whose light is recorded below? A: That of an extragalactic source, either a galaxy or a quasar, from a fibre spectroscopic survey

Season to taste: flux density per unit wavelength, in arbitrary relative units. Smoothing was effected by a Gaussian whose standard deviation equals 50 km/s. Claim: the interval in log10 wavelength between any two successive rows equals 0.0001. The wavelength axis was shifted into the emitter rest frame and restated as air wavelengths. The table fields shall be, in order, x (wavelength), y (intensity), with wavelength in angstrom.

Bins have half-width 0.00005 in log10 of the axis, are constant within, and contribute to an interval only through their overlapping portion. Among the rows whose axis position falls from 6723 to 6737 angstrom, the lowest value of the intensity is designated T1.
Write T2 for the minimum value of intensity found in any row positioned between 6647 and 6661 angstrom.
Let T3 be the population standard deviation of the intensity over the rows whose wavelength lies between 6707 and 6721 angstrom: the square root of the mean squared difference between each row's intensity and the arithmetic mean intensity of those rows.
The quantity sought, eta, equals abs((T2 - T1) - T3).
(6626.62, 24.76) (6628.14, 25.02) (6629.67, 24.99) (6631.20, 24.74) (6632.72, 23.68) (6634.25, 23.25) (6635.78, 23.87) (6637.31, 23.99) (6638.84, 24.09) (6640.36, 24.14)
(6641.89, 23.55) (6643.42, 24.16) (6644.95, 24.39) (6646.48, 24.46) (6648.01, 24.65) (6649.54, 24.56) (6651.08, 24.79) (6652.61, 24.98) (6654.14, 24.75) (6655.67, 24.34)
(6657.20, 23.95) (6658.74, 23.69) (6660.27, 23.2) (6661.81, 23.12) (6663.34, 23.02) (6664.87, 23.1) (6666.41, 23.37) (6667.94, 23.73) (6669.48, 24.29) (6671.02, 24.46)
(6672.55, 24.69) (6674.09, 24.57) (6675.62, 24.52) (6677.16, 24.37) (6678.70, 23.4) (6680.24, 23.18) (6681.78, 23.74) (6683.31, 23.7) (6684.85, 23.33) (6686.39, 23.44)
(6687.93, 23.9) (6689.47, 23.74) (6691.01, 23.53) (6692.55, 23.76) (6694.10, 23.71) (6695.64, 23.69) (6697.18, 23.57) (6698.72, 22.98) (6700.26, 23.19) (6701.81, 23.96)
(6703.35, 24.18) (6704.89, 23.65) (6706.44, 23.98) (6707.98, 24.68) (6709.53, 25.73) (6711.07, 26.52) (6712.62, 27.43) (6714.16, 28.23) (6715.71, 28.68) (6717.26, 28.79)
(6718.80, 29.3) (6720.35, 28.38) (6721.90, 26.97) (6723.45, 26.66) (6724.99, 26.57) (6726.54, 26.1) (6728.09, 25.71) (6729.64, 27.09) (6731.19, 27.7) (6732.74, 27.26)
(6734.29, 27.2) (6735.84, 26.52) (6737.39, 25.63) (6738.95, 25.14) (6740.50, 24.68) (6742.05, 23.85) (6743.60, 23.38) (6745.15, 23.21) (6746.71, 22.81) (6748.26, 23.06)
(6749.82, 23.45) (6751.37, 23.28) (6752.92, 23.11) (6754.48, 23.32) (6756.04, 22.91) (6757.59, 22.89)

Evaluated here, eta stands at 4.0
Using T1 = 25.71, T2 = 23.2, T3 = 1.48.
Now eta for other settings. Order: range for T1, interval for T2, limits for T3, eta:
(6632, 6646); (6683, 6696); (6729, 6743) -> 1.2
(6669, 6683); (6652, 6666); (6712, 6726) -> 1.1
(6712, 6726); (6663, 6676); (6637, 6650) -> 3.9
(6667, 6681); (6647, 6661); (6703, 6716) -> 1.8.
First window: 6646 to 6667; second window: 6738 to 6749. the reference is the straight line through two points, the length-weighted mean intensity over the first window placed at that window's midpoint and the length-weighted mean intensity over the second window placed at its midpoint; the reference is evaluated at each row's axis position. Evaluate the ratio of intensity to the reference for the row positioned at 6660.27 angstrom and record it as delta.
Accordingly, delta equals 0.97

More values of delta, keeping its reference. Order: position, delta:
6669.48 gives 1.01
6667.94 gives 0.99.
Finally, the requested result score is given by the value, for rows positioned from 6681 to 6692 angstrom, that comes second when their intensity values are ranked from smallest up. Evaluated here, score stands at 23.44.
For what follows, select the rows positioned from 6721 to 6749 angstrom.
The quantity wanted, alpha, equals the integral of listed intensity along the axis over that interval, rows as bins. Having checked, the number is 715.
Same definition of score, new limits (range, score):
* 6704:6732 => 23.98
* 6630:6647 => 23.55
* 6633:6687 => 23.1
